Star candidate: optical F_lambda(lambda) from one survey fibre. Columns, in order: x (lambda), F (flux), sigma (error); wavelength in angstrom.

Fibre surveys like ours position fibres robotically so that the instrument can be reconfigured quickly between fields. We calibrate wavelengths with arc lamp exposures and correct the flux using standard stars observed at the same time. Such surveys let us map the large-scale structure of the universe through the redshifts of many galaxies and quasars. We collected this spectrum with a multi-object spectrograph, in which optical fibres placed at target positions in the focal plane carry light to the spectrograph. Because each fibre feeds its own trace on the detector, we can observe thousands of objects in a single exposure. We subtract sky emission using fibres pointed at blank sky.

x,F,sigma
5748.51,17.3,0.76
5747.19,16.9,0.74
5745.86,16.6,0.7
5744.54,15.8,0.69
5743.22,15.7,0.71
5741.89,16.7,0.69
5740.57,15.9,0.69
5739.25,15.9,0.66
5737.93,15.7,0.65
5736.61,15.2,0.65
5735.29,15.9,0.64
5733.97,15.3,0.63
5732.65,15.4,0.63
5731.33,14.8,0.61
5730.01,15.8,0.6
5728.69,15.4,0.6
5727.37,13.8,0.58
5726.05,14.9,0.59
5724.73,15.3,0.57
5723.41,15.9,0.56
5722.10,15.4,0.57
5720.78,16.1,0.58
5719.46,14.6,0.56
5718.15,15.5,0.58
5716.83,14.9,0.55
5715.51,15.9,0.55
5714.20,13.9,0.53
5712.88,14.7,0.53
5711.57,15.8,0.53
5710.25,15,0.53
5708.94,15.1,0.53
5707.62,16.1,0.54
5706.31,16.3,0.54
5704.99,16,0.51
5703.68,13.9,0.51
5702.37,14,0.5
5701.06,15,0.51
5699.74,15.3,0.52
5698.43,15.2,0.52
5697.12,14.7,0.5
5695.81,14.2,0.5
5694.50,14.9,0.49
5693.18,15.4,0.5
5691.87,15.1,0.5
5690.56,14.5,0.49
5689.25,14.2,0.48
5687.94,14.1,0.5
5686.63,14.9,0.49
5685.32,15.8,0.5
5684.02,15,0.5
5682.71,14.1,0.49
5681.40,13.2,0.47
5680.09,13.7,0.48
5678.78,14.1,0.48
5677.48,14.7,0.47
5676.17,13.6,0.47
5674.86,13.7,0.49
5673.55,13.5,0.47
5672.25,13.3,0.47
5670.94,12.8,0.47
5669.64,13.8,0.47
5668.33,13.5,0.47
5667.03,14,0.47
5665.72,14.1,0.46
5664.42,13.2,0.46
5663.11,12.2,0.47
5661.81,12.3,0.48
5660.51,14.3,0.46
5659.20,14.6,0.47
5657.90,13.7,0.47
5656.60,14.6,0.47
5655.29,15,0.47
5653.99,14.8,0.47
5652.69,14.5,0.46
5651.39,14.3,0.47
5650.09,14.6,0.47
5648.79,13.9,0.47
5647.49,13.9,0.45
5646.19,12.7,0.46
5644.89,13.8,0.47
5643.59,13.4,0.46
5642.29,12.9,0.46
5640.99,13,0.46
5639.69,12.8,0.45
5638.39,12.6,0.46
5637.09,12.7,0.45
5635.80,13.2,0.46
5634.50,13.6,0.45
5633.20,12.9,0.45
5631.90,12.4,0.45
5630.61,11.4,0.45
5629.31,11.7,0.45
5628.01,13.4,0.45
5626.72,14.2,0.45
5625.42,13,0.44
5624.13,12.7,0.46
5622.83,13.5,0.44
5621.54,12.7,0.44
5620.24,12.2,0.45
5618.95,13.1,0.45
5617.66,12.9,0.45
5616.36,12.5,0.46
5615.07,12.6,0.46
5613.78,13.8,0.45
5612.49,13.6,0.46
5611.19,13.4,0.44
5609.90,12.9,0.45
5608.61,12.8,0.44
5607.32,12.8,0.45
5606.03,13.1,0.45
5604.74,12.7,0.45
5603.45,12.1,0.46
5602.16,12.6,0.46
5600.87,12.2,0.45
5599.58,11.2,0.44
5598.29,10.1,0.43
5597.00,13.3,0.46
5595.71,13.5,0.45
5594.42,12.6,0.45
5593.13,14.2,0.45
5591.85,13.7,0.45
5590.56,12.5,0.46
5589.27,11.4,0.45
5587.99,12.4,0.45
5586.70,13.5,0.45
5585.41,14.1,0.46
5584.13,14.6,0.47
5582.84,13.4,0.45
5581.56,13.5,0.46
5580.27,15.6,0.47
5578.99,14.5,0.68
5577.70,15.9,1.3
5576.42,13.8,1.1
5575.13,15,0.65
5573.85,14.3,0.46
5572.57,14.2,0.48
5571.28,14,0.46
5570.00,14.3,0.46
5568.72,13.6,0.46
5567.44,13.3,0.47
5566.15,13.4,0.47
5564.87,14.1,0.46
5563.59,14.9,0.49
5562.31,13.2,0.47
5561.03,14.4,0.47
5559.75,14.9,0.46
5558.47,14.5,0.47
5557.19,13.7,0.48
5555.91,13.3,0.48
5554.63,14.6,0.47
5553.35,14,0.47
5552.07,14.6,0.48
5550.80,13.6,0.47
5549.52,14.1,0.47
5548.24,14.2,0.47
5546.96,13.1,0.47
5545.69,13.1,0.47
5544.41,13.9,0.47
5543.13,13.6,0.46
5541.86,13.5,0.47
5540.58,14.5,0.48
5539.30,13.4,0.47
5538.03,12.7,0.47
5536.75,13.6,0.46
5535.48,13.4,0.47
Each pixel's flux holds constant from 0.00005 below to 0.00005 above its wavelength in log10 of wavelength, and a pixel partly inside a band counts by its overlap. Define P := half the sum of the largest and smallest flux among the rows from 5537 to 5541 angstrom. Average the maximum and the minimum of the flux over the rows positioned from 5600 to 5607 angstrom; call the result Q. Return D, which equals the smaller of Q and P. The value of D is 12.6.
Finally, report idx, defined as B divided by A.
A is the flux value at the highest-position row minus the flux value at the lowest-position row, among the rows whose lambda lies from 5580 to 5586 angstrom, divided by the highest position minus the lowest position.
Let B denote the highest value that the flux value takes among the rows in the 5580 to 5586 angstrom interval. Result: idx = -53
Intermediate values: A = -0.3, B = 15.6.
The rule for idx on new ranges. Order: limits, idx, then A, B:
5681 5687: 49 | 0.3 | 15.8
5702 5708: 41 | 0.4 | 16.3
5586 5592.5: 353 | 0.0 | 13.7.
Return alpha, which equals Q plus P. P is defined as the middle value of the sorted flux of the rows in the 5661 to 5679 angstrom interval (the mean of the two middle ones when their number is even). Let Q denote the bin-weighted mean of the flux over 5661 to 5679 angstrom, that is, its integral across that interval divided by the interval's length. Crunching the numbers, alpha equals 27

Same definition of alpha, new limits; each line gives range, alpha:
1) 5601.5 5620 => 26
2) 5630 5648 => 26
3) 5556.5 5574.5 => 28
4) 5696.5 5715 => 30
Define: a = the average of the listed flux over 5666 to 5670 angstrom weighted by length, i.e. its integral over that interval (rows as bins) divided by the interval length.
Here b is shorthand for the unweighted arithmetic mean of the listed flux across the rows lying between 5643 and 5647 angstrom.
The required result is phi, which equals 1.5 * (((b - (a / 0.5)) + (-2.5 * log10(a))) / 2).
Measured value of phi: -13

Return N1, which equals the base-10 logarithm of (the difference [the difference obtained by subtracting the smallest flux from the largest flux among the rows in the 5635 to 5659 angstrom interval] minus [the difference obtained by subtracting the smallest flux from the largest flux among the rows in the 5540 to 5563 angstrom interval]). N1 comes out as -0.22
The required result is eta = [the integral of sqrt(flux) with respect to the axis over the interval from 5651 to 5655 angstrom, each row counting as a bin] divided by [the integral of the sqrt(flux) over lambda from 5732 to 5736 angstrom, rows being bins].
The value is 0.97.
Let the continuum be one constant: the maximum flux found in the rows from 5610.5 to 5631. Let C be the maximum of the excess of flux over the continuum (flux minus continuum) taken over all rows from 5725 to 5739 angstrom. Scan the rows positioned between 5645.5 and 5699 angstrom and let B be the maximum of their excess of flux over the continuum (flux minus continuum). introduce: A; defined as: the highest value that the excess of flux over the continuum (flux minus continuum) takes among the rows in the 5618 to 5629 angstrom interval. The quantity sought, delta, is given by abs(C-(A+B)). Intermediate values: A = 0.0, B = 1.6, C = 1.7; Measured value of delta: 0.1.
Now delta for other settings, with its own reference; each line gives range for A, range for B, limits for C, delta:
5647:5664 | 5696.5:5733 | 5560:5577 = 2.1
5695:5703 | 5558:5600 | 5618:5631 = 2.8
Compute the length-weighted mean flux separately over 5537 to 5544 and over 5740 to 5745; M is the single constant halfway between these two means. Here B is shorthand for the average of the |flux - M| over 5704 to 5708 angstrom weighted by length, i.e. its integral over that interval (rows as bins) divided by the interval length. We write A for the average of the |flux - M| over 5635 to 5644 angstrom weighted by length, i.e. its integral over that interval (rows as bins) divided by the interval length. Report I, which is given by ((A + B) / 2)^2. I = 2.49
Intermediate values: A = 1.8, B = 1.3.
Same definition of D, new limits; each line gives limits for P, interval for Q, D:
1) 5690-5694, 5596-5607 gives 11.7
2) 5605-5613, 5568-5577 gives 13.2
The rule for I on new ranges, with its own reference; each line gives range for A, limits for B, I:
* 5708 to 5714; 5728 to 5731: 0.37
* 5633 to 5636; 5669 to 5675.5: 2.05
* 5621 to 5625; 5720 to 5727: 1.62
